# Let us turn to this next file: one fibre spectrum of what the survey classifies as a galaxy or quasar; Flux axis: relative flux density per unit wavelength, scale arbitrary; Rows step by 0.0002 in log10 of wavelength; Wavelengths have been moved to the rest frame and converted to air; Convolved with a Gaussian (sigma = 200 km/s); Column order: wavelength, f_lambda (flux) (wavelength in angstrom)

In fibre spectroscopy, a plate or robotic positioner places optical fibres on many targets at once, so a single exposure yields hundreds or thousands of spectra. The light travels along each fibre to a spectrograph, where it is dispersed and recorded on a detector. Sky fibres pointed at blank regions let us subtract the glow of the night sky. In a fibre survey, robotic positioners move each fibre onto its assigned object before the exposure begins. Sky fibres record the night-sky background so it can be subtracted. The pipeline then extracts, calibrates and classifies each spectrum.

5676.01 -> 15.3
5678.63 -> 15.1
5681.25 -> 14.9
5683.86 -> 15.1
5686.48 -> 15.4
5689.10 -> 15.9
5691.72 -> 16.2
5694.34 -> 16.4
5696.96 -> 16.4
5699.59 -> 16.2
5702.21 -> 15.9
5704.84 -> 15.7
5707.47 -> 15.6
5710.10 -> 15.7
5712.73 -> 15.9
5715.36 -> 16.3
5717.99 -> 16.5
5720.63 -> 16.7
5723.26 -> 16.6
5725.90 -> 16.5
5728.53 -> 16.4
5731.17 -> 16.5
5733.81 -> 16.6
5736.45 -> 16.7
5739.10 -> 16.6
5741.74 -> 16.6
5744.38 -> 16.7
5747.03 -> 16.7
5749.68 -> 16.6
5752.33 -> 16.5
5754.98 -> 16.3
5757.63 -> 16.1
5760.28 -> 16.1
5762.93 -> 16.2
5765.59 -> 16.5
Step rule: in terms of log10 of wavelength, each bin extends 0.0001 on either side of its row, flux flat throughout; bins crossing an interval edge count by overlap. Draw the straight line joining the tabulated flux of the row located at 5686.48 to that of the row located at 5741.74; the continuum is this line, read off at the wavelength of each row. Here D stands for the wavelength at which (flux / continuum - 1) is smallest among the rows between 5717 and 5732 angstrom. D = 5728.53 angstrom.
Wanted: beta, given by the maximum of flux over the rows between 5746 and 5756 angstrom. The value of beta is 16.7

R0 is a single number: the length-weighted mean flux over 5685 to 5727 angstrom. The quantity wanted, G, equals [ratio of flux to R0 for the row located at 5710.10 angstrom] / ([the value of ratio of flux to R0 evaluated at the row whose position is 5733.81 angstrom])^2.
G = 0.92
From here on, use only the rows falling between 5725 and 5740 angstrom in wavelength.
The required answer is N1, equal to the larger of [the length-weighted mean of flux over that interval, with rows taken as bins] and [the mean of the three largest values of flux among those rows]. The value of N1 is 16.6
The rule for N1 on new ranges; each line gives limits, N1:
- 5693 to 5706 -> 16.3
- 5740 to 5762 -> 16.7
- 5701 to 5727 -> 16.6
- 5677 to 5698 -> 16.3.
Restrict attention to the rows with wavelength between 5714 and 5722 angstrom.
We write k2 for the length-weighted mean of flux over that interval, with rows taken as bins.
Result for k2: 16.5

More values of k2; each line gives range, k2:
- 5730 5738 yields 16.6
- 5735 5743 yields 16.6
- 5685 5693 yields 15.8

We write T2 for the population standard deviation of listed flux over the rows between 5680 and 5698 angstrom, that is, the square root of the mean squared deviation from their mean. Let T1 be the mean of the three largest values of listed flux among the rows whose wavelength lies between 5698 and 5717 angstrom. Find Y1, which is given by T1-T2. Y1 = 15.6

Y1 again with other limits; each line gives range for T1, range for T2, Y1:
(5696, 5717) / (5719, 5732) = 16.2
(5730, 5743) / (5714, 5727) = 16.5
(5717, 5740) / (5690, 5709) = 16.4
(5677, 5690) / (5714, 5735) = 15.4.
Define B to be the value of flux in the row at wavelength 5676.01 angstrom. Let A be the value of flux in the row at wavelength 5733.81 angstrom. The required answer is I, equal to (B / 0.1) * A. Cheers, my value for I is 2540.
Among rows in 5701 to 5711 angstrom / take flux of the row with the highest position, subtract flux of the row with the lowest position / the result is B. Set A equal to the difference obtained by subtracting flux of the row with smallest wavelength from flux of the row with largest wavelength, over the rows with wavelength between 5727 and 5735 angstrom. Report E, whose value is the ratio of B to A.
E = -1.0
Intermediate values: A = 0.20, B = -0.20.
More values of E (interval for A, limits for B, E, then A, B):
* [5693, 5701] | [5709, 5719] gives -4.0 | -0.20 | 0.80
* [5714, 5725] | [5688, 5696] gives 1.7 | 0.30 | 0.50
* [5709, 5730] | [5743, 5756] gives -0.6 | 0.70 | -0.40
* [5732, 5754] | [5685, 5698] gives -10.0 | -0.10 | 1.00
